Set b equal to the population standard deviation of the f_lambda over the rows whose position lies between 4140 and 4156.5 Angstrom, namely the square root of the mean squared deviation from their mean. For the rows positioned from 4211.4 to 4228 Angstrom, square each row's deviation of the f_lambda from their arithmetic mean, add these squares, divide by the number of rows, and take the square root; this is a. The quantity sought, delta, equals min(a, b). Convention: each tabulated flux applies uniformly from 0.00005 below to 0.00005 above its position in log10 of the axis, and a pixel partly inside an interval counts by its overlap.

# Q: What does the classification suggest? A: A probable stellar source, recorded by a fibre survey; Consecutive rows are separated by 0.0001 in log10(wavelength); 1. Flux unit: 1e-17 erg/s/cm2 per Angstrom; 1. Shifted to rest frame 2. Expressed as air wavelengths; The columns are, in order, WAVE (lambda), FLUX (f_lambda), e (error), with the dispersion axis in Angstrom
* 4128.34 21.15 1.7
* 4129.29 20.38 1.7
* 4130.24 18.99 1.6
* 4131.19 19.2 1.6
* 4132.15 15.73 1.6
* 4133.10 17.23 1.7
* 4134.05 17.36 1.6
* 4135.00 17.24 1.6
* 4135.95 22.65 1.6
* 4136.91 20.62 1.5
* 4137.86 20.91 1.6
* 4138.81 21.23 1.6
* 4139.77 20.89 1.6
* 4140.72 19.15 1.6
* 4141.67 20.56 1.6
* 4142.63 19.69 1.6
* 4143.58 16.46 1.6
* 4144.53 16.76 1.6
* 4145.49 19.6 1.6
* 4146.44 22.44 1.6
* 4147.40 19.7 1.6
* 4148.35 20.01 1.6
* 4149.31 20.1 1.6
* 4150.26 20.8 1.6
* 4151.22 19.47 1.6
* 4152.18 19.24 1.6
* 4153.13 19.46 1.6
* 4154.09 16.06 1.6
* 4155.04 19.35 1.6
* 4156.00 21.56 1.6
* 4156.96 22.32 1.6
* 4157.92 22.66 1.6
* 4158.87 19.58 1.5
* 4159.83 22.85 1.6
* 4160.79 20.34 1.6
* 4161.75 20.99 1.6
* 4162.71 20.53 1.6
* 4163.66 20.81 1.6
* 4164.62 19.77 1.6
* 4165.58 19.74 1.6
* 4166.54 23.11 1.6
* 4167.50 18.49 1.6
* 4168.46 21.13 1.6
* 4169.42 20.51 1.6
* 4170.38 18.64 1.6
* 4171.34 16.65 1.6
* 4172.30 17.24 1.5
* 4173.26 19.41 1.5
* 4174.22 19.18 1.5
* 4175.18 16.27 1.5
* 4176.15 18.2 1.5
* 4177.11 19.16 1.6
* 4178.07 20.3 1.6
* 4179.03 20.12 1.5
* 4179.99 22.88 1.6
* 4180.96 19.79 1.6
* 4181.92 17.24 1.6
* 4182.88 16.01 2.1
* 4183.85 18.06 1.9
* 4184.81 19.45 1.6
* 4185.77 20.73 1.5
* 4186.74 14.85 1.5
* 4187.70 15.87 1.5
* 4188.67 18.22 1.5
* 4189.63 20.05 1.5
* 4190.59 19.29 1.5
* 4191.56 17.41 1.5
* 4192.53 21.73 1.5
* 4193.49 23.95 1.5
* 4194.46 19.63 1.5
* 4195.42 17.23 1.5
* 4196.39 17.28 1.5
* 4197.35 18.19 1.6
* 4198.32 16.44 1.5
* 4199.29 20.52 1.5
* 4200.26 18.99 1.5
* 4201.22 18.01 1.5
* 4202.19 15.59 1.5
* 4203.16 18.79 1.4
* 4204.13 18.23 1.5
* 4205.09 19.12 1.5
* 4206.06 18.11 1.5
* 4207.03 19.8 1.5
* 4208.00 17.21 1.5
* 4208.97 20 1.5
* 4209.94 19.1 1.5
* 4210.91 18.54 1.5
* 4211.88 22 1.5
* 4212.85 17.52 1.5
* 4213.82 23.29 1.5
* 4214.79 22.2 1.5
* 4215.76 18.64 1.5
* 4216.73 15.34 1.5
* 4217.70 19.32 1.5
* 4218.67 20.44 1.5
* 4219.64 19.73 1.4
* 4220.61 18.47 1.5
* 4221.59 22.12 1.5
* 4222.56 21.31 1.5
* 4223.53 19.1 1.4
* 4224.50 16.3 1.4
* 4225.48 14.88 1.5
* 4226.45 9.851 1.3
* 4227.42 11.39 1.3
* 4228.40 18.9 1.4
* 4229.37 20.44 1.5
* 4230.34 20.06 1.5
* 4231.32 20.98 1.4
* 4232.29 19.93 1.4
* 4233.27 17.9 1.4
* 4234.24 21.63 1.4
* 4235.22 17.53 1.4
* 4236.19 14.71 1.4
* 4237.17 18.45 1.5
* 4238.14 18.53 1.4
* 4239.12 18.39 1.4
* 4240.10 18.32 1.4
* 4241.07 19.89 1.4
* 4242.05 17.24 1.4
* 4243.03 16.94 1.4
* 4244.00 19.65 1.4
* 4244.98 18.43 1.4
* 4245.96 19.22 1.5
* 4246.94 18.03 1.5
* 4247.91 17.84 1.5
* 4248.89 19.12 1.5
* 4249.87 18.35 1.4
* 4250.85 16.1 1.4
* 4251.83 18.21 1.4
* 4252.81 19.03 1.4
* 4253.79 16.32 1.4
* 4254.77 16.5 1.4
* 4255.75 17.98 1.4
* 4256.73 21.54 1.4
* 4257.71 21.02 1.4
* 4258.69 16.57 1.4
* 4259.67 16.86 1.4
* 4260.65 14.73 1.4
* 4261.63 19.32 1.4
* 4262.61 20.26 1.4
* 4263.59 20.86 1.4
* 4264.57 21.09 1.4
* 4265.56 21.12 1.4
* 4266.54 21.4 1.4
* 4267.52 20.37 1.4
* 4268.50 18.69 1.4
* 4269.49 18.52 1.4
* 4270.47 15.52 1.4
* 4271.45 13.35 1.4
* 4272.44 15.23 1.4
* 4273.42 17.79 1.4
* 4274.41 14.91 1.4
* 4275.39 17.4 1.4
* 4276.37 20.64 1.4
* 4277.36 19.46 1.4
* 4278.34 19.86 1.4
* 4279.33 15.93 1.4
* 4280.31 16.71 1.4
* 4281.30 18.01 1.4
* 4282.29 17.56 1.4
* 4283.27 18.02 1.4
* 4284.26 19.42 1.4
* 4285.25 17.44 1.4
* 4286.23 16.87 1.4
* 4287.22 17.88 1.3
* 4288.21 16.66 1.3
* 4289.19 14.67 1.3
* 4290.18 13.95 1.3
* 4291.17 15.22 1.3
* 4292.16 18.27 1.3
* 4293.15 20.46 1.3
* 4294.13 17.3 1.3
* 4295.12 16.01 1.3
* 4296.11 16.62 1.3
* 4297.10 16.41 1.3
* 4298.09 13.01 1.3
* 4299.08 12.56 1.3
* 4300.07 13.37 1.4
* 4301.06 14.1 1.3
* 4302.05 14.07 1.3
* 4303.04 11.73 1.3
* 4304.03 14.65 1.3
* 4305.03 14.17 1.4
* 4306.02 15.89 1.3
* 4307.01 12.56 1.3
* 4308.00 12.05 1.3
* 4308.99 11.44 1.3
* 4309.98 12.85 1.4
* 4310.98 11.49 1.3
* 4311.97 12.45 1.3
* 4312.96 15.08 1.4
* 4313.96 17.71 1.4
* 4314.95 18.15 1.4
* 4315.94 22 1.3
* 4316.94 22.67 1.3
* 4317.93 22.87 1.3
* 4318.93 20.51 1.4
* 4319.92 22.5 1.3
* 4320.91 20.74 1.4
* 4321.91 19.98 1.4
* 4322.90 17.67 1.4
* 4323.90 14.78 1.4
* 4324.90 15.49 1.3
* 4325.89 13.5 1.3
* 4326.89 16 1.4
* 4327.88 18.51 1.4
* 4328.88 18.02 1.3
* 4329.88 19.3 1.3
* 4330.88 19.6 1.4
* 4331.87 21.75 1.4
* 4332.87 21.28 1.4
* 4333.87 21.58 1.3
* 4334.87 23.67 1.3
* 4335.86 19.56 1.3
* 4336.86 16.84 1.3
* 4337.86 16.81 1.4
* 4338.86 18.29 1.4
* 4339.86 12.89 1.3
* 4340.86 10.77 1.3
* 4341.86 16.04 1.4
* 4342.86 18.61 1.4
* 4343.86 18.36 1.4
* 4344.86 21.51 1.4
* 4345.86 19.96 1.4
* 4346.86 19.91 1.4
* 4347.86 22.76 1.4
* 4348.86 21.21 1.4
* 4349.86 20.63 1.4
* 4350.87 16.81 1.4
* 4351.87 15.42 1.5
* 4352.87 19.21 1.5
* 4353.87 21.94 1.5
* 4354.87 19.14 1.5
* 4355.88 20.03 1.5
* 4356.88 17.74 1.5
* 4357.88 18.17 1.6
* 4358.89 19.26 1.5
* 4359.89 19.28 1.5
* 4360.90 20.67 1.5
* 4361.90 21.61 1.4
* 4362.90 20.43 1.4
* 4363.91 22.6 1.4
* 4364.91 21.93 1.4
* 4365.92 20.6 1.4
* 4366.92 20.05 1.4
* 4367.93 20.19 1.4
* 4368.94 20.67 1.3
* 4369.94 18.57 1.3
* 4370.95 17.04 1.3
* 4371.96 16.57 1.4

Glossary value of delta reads 1.63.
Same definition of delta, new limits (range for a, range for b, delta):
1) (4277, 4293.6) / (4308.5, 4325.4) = 1.77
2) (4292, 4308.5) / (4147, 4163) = 1.55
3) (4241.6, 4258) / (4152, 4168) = 1.48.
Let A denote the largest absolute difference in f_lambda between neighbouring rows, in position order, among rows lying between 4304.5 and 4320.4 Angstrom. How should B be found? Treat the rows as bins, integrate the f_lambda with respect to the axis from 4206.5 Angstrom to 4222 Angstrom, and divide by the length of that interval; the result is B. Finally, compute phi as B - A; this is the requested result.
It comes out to 15.7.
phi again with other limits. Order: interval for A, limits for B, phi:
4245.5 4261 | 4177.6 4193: 14.4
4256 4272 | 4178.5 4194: 14.5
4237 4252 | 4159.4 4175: 17.2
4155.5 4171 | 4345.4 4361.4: 14.9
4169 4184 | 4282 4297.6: 14.0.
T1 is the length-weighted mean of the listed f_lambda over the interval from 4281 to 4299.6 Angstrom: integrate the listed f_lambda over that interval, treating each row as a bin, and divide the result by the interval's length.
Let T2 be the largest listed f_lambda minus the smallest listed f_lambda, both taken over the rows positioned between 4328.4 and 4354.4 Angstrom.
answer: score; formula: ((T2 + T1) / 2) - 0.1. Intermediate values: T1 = 16.6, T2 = 13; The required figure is 14.7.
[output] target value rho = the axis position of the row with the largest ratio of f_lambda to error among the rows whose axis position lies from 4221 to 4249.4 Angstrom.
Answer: 4234.24 Angstrom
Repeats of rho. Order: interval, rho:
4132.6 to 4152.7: 4135.95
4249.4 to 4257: 4256.73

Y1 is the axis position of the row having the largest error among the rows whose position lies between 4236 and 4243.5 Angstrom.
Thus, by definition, 4237.17 Angstrom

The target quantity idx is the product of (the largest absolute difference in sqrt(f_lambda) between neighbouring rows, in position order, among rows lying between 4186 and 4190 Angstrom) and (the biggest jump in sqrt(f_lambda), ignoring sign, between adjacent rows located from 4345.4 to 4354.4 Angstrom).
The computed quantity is 0.13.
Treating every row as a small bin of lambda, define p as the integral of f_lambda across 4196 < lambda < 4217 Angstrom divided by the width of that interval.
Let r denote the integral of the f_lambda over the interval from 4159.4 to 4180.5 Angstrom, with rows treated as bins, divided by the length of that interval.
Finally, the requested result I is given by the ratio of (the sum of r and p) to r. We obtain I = 1.95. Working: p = 18.8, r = 19.8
